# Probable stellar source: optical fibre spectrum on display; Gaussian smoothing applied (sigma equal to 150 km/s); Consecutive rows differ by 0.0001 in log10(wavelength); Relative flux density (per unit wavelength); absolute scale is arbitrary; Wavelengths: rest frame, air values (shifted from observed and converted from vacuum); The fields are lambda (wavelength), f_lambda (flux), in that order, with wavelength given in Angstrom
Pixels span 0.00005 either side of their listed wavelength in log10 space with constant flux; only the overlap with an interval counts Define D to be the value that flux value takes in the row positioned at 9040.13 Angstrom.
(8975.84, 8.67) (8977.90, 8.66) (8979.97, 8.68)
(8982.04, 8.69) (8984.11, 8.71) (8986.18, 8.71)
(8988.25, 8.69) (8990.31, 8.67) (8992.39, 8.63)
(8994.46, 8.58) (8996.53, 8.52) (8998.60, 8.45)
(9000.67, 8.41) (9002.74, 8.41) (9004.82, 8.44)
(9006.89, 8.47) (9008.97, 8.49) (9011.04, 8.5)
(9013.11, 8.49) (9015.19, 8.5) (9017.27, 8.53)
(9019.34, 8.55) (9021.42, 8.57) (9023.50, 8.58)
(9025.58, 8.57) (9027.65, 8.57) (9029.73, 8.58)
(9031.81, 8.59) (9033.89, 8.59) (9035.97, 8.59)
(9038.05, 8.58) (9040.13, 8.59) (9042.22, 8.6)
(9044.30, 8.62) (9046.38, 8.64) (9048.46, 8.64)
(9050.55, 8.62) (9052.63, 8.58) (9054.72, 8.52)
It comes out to 8.59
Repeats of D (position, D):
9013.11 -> 8.49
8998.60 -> 8.45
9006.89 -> 8.47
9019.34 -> 8.55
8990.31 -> 8.67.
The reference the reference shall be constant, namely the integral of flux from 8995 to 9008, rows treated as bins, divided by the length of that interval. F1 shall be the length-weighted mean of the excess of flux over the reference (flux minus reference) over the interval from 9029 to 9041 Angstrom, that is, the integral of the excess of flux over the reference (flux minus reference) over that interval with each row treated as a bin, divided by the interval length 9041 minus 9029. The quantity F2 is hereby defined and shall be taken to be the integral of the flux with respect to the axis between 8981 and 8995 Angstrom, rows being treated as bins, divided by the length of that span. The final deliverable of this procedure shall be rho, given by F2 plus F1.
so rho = 8.80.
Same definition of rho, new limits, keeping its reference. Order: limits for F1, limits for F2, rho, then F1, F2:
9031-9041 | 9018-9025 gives 8.70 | 0.13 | 8.56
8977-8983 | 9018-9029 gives 8.79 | 0.22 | 8.57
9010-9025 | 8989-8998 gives 8.68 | 0.08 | 8.60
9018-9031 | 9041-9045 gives 8.71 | 0.11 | 8.60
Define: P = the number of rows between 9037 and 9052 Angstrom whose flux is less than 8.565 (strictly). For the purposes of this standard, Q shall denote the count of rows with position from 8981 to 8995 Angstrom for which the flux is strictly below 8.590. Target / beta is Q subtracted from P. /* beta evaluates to -1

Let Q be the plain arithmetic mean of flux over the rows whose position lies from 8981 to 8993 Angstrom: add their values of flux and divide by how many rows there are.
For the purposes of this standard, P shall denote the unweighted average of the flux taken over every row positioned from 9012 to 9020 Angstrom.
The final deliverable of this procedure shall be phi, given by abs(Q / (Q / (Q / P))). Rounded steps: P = 8.52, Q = 8.68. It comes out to 1.019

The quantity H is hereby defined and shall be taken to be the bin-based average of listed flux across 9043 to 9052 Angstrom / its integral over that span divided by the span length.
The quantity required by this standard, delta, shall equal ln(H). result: 2.16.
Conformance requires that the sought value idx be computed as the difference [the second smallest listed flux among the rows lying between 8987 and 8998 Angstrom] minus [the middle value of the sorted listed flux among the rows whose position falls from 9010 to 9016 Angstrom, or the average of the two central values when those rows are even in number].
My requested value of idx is 0.08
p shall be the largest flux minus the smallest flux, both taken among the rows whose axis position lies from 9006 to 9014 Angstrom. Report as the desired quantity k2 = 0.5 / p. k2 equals 17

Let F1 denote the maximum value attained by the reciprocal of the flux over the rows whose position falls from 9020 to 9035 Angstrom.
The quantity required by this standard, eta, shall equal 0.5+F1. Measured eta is 0.617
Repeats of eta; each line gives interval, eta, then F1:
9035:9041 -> 0.617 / 0.117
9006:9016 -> 0.618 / 0.118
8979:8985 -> 0.615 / 0.115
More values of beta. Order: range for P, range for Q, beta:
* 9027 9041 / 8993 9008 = -7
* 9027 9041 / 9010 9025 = -7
